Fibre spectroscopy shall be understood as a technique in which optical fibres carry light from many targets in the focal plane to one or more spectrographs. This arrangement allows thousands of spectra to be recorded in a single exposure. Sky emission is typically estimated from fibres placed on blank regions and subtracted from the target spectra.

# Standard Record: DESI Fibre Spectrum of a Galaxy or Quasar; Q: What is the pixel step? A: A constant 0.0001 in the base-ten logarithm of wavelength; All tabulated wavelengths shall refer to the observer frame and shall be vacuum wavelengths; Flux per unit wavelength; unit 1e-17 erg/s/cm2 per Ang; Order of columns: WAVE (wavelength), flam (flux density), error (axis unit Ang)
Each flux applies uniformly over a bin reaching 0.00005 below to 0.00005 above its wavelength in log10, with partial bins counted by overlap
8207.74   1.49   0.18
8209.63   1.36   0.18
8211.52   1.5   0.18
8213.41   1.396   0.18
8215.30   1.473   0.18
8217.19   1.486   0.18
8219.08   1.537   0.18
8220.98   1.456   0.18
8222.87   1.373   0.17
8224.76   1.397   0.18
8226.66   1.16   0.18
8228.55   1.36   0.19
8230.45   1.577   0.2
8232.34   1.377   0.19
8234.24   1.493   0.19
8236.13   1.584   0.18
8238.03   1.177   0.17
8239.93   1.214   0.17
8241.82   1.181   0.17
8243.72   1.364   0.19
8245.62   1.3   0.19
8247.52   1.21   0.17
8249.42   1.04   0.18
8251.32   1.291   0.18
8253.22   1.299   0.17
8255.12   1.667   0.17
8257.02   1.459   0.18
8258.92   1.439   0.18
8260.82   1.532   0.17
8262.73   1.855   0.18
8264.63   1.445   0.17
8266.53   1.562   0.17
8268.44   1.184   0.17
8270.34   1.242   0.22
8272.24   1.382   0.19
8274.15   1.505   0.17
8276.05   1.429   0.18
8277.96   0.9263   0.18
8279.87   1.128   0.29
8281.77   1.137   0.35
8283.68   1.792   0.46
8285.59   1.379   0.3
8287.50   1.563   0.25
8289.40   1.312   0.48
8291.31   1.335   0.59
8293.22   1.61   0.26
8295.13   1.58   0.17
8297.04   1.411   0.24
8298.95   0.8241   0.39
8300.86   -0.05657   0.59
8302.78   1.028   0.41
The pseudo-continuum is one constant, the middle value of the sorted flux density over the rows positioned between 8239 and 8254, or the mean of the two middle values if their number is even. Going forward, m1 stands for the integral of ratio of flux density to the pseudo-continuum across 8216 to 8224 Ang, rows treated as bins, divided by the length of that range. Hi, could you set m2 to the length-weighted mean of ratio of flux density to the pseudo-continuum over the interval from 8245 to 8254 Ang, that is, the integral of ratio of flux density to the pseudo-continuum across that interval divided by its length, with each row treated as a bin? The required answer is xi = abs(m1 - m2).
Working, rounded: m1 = 1.17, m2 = 0.98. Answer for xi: 0.19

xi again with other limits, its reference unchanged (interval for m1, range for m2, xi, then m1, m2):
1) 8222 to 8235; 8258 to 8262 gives 0.09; 1.11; 1.20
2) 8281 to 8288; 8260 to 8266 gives 0.11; 1.17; 1.28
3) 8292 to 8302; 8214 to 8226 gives 0.29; 0.86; 1.15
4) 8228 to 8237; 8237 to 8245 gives 0.19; 1.18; 0.99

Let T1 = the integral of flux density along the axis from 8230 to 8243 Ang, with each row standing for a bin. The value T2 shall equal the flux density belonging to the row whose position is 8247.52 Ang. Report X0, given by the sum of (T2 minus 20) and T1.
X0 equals -1.05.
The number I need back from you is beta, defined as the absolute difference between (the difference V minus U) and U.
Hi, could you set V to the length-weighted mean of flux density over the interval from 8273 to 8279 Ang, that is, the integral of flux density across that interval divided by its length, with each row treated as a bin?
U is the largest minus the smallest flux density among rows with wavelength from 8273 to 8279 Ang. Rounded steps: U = 0.58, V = 1.29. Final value 0.1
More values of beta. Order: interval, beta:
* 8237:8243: 1.1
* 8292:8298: 1.1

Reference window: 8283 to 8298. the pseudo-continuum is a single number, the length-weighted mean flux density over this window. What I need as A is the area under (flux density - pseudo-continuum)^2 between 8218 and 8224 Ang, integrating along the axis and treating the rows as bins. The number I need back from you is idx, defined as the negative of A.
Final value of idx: -0.03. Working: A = 0.03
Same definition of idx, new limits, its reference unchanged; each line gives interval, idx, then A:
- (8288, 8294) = -0.14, 0.14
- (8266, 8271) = -0.29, 0.29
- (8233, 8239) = -0.21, 0.21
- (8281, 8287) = -0.42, 0.42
